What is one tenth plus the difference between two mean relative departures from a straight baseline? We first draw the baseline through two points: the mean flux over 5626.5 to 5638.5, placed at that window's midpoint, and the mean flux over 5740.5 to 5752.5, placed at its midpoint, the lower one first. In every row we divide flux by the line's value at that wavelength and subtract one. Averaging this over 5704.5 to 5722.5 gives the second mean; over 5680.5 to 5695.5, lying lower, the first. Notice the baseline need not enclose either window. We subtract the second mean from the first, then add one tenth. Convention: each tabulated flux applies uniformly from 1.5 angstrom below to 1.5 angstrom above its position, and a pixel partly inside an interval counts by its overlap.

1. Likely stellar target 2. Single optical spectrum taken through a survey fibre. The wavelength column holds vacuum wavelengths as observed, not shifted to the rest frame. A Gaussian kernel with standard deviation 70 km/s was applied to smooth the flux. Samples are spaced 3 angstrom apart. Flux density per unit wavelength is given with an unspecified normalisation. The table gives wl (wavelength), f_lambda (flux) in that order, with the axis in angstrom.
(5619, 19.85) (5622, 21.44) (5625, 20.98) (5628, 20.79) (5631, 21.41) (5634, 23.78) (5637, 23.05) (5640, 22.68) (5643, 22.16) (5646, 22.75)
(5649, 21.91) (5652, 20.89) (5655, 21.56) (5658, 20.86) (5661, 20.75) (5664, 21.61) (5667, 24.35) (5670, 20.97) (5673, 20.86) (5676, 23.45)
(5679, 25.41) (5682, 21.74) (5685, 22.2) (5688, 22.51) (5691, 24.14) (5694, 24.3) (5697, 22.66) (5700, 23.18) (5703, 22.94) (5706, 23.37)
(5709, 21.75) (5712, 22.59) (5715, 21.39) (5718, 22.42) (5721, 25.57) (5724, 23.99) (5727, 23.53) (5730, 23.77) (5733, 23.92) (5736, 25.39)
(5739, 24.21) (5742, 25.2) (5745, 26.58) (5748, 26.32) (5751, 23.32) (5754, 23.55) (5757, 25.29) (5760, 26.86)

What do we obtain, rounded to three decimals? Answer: 0.133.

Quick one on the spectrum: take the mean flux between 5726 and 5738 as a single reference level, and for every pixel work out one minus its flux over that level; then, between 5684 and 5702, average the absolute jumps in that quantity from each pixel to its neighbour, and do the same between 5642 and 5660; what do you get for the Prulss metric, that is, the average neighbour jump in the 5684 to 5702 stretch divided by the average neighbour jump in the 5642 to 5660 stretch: 1.12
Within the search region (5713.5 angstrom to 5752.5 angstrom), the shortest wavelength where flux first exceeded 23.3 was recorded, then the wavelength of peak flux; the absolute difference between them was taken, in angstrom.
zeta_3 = 24 angstrom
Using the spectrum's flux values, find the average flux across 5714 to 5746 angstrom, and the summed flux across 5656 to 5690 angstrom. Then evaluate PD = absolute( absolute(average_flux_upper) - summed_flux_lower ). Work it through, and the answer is 221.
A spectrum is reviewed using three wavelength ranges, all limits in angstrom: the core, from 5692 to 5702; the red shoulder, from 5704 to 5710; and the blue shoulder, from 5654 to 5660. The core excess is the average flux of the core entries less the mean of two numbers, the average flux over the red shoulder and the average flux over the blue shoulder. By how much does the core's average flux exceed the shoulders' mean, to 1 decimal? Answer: 1.5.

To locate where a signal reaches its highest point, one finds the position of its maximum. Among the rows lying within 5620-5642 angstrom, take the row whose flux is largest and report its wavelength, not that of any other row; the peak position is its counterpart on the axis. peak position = 5634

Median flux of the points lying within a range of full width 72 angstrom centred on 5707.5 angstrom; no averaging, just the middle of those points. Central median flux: 23.4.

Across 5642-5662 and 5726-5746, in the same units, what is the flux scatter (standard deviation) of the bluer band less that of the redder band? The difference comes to -0.3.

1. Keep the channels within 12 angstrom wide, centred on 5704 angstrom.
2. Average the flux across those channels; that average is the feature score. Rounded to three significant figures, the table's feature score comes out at 22.8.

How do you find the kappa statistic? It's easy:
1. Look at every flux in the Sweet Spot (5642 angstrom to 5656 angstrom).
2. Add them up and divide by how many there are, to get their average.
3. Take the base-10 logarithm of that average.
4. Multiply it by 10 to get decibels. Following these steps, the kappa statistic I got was 13.4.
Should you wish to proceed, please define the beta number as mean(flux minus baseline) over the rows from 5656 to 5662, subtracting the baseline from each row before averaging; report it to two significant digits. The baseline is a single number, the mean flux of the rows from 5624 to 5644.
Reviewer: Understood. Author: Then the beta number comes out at -1.3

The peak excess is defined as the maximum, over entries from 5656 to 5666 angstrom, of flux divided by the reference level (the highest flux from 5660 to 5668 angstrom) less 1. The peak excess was -0.11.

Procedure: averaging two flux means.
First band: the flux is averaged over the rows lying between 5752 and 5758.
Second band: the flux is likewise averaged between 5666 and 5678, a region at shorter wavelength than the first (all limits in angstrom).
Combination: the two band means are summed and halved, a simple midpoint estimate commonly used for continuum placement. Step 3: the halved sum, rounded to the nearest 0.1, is 23.4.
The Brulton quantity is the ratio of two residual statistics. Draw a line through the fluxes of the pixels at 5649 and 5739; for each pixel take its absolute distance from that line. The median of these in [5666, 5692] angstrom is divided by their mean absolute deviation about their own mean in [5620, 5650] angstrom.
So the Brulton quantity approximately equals 2.1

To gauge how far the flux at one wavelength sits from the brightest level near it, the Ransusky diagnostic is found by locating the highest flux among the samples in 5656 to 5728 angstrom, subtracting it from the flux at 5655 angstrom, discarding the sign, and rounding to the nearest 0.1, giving 4.0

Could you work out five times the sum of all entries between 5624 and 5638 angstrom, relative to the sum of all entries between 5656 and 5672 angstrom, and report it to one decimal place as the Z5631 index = 5.1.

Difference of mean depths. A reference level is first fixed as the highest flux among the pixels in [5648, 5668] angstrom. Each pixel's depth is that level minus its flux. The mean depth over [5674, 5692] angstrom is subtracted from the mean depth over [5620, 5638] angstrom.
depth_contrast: 1.33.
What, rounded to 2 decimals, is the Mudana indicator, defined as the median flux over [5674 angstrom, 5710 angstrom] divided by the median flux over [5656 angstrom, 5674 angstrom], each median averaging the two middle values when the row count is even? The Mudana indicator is 1.10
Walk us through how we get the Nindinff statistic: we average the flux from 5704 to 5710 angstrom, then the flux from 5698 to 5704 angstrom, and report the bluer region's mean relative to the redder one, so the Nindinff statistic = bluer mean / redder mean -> 1.02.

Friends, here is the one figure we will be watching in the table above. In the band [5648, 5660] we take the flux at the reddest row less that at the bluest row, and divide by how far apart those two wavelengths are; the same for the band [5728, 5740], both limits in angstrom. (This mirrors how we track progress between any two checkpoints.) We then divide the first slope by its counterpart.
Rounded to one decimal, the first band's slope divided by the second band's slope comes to -2.4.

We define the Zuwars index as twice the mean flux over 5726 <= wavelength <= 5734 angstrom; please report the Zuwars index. 47.5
